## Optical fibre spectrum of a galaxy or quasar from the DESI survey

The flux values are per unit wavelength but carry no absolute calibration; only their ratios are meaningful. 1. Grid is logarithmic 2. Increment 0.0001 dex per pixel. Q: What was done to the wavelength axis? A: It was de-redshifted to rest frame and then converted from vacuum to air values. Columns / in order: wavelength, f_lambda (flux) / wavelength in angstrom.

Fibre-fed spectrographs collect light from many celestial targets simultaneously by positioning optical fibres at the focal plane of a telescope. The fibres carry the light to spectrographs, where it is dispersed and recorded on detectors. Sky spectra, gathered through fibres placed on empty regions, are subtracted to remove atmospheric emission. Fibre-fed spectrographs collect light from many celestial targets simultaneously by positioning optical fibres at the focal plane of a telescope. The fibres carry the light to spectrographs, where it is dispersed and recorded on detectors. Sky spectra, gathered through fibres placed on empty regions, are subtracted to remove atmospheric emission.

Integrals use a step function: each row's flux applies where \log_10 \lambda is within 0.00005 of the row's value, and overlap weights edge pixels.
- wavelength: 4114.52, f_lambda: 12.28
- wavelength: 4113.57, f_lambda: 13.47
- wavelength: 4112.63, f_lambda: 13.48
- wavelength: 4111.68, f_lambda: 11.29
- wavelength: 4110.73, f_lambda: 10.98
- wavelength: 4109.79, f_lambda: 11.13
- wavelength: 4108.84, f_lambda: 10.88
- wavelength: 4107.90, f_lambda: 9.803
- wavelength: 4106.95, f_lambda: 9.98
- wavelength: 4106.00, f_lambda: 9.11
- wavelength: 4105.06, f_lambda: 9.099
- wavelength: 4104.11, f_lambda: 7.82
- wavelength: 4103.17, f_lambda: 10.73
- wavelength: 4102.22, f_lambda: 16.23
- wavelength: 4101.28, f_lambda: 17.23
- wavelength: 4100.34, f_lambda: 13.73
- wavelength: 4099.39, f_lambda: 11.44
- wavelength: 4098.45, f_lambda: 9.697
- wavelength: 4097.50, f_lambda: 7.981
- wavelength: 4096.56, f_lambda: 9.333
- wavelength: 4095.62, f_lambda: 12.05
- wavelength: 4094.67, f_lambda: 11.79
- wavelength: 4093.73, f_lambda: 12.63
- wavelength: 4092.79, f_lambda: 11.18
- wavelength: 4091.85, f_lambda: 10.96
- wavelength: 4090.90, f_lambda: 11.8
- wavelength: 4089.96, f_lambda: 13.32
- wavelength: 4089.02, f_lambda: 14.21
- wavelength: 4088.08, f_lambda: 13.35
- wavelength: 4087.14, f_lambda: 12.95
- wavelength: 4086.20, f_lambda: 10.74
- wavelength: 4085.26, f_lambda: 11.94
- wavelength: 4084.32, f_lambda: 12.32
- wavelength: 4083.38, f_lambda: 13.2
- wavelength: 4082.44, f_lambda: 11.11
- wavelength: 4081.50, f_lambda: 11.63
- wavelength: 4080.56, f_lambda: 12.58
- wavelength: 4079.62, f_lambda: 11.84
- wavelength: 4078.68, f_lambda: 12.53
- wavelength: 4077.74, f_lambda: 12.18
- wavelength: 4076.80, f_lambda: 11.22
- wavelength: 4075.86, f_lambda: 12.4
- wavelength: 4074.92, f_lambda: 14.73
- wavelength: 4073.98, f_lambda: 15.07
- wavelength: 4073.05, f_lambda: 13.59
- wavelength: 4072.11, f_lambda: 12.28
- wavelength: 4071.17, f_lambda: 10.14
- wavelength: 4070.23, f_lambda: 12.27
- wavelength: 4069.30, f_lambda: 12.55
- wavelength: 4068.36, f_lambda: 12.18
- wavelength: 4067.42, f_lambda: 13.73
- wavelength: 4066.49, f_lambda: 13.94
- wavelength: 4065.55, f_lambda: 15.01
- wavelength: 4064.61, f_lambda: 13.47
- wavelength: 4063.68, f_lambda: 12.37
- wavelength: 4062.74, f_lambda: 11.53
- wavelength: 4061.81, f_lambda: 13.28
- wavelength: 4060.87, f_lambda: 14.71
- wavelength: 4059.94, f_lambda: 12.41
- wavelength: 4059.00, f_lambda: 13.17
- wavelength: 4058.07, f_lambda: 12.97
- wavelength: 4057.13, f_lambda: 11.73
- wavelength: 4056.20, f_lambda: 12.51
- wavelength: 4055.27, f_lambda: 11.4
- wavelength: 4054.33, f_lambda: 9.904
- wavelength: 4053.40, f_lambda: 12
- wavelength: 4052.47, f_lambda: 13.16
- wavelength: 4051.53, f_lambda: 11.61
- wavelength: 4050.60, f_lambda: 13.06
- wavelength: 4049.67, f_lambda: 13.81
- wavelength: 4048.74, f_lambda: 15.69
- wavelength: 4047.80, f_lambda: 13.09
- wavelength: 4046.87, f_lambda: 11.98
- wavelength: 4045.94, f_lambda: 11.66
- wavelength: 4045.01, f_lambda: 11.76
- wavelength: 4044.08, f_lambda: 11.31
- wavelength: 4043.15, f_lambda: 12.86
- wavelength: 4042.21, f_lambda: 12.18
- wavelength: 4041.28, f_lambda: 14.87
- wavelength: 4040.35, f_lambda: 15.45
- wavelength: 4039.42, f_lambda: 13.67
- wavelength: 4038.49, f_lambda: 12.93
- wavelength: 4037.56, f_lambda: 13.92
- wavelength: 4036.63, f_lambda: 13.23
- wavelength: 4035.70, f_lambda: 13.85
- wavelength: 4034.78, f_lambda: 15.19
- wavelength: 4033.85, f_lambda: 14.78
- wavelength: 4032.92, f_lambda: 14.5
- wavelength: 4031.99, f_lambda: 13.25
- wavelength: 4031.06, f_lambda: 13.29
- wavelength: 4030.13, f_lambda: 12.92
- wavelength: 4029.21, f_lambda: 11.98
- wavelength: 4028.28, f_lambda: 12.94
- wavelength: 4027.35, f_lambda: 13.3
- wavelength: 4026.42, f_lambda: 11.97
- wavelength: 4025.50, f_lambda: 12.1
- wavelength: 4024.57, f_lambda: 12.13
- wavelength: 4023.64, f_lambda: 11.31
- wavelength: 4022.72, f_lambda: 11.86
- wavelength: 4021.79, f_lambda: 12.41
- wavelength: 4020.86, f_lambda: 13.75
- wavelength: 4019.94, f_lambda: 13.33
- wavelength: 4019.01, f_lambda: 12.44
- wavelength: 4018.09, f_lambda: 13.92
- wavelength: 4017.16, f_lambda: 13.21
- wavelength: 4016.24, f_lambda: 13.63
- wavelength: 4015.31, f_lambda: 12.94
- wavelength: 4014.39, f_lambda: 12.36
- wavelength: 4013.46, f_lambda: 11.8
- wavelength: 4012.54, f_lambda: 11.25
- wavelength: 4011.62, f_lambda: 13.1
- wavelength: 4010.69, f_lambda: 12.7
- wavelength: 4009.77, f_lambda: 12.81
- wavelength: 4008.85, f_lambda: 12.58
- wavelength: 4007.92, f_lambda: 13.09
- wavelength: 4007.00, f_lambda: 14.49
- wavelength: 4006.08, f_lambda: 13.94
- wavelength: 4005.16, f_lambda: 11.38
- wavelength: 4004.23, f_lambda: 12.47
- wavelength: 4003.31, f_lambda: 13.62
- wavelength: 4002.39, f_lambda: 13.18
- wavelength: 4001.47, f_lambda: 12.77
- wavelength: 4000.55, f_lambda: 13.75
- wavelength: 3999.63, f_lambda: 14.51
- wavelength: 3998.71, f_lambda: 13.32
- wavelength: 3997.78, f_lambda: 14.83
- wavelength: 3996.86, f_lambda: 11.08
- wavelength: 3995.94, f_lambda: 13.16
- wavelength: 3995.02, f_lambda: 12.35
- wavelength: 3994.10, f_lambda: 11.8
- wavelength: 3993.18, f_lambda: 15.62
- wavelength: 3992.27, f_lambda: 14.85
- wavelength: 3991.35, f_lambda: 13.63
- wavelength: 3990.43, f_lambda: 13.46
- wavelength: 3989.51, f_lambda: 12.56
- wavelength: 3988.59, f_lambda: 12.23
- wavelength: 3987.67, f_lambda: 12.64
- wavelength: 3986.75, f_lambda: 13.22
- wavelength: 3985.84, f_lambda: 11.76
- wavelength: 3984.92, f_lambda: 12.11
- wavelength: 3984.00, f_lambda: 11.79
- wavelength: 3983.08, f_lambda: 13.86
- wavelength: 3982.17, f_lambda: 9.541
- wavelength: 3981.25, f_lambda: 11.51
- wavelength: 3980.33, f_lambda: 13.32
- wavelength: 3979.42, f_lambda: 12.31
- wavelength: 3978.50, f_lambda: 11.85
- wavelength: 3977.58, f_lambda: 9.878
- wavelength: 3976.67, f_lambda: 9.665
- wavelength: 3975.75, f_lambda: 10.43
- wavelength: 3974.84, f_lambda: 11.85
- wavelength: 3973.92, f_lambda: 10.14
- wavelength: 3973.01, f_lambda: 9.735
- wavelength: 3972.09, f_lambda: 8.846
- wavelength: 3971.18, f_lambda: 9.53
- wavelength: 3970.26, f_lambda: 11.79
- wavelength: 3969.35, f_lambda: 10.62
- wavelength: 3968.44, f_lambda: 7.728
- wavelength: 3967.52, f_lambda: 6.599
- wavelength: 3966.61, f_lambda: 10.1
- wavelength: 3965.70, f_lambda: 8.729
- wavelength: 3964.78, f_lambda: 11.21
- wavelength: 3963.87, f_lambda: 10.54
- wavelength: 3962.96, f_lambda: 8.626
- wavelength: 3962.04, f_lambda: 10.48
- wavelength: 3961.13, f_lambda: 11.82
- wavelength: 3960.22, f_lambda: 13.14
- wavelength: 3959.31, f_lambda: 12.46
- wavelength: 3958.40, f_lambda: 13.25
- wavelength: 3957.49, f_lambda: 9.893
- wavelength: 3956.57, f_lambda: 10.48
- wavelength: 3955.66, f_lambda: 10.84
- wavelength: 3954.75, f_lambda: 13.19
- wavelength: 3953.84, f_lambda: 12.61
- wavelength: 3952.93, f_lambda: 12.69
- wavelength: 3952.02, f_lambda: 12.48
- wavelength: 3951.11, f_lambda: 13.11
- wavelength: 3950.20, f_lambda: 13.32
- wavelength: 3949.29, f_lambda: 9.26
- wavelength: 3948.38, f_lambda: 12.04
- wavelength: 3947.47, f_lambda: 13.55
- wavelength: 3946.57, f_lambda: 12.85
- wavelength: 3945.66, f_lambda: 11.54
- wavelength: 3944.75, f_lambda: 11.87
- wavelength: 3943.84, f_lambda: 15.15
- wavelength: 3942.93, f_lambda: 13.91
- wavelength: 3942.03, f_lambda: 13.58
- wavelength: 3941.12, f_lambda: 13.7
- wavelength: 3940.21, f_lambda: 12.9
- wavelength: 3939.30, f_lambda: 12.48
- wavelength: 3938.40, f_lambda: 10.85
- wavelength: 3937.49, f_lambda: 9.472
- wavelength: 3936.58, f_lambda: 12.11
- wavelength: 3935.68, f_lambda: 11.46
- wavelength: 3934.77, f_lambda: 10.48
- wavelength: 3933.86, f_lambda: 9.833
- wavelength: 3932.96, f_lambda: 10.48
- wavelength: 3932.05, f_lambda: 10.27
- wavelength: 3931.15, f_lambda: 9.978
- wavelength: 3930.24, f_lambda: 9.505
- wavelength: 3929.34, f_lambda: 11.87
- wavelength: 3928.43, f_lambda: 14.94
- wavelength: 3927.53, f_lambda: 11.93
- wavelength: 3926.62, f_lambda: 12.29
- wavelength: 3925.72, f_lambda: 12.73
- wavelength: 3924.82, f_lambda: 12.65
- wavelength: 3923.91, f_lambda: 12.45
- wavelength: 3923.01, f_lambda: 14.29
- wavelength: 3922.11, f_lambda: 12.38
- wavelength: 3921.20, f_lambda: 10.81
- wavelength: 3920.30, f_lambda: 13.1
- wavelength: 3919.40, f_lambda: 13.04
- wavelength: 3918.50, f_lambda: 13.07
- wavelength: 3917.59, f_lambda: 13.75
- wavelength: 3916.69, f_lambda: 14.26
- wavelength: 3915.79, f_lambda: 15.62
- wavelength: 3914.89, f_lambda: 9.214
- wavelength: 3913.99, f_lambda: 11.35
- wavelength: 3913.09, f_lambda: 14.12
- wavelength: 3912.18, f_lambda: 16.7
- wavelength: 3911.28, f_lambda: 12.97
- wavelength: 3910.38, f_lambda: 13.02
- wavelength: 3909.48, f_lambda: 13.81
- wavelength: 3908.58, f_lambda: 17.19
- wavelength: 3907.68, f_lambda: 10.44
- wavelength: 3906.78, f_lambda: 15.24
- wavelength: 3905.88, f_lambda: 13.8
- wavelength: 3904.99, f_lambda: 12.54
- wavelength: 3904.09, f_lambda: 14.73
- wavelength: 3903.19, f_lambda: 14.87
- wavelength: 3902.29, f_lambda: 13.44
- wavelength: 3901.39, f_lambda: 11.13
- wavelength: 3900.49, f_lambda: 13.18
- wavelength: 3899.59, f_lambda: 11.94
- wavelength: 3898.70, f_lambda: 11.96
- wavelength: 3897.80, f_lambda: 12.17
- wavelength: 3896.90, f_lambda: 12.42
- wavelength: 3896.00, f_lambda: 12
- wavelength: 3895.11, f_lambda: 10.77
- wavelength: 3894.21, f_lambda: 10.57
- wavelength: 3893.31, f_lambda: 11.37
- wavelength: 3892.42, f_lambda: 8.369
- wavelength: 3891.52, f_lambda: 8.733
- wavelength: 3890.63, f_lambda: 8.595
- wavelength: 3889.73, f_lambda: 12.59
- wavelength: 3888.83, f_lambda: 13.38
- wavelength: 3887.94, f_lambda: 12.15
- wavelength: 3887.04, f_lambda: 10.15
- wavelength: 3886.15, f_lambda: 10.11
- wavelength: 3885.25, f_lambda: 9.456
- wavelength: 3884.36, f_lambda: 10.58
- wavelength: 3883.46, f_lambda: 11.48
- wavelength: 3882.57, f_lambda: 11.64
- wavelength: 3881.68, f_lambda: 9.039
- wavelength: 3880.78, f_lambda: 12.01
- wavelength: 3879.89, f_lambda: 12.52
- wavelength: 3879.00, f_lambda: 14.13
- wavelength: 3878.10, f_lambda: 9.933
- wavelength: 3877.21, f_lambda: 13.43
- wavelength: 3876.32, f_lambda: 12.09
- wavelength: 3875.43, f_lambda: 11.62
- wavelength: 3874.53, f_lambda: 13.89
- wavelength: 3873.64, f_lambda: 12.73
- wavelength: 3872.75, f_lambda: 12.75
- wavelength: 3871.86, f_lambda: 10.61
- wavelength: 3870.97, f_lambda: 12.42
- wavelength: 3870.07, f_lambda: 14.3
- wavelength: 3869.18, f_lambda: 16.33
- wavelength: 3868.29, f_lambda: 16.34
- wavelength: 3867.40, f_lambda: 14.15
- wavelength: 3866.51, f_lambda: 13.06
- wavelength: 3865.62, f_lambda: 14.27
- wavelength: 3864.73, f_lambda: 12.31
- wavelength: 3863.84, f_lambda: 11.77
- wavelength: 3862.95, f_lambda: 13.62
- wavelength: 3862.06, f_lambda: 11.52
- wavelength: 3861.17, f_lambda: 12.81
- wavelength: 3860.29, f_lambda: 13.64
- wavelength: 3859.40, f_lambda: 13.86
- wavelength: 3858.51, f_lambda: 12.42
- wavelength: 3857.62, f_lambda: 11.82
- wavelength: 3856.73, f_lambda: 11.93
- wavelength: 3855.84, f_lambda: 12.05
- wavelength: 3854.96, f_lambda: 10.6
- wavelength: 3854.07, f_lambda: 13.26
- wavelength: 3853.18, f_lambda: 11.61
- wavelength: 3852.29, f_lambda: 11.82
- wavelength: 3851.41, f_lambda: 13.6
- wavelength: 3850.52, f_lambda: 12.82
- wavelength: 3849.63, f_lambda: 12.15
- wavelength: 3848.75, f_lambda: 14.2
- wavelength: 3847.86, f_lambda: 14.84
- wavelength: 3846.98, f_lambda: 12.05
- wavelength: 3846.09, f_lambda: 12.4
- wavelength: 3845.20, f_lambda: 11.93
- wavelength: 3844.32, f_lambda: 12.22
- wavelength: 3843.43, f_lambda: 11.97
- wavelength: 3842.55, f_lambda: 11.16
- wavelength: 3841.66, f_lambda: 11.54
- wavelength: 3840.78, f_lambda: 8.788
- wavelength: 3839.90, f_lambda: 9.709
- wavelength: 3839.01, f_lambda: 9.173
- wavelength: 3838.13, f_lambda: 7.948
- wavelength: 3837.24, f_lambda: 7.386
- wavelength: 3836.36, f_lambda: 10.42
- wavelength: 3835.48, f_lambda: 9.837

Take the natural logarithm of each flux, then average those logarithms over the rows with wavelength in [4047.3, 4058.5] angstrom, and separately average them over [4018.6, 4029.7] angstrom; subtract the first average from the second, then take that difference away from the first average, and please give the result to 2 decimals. 2.53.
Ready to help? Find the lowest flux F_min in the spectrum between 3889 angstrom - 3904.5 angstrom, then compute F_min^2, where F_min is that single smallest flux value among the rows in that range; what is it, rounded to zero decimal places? 70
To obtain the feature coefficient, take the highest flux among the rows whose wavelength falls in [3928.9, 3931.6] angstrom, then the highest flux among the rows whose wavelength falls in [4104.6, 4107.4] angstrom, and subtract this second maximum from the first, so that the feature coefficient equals 2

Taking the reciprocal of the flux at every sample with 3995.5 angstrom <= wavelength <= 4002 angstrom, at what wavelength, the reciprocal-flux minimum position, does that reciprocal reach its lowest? 3997.78 angstrom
